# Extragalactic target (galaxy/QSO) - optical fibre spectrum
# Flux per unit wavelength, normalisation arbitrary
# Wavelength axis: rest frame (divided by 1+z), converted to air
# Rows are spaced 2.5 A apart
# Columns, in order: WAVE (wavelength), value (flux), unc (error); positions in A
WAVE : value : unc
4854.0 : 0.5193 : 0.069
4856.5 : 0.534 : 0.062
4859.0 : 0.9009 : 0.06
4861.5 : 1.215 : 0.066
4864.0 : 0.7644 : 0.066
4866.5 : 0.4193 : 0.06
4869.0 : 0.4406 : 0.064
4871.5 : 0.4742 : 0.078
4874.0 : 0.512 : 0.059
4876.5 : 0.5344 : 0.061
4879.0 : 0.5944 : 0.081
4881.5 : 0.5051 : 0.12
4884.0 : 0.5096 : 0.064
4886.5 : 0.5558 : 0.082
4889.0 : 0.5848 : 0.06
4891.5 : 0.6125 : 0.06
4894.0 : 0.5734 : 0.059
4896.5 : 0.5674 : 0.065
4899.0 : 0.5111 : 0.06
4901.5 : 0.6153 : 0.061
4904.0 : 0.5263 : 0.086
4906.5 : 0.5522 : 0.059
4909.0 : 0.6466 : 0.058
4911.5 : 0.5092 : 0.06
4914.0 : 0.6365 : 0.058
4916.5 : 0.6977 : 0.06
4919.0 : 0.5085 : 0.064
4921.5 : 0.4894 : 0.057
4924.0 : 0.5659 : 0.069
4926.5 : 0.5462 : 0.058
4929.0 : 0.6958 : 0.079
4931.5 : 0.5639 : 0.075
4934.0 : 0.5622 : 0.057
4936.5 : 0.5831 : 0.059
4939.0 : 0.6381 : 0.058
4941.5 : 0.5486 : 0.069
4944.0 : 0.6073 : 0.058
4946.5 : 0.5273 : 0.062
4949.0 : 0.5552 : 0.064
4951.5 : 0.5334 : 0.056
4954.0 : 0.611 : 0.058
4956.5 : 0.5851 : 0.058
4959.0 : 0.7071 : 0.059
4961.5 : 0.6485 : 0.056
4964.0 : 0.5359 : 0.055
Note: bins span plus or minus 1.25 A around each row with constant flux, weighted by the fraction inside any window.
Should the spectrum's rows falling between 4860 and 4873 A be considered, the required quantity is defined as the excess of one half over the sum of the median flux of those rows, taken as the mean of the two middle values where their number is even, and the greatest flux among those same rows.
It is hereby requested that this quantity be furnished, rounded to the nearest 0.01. -1.19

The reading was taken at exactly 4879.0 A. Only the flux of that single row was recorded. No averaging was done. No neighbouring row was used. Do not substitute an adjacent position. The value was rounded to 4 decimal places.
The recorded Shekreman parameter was 0.5944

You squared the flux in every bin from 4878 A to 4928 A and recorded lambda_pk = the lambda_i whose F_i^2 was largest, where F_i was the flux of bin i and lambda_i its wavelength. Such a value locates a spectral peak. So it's 4916.5 A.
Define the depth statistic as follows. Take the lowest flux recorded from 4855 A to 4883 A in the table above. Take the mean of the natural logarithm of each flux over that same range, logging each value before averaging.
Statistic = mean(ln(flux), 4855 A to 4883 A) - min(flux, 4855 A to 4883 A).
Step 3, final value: -0.94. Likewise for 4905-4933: -1.04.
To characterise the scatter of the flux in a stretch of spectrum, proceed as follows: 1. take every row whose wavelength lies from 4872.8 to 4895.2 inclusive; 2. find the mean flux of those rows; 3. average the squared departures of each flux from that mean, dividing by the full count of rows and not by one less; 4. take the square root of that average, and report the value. 0.038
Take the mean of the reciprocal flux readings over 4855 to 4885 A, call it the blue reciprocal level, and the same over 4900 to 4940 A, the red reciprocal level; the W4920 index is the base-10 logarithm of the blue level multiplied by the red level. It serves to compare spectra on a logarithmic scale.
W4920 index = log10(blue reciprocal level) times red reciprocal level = 0.433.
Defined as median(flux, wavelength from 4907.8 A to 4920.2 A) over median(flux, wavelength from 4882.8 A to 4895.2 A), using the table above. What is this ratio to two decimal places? 1.11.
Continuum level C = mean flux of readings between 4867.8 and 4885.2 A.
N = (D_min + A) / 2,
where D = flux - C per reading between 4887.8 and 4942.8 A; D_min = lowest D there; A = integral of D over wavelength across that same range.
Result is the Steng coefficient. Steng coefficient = 1.9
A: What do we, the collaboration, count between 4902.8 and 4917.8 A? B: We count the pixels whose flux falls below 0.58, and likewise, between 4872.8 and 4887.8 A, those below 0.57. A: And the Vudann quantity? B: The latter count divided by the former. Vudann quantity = 1.67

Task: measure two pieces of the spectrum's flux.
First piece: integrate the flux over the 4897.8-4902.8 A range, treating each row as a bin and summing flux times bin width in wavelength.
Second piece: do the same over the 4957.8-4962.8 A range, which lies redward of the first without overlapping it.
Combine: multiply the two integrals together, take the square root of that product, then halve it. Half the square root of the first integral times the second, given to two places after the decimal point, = 1.54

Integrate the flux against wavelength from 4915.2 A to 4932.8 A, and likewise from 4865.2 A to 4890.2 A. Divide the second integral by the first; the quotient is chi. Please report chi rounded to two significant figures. 1.3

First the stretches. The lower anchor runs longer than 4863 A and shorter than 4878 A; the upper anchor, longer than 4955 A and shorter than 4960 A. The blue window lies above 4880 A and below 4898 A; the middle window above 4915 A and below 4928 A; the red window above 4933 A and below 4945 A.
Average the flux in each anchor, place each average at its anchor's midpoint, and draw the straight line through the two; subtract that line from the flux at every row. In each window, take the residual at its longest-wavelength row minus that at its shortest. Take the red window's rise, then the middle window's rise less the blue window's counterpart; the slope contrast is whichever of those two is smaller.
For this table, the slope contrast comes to -0.21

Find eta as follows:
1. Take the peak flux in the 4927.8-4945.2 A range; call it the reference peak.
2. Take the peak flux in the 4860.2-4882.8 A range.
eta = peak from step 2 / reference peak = 1.75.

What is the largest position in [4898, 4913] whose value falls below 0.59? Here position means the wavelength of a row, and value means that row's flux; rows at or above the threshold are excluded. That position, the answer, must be 4911.5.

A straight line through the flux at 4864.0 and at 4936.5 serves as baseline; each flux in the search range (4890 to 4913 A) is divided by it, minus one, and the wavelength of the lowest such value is 4899.0 A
